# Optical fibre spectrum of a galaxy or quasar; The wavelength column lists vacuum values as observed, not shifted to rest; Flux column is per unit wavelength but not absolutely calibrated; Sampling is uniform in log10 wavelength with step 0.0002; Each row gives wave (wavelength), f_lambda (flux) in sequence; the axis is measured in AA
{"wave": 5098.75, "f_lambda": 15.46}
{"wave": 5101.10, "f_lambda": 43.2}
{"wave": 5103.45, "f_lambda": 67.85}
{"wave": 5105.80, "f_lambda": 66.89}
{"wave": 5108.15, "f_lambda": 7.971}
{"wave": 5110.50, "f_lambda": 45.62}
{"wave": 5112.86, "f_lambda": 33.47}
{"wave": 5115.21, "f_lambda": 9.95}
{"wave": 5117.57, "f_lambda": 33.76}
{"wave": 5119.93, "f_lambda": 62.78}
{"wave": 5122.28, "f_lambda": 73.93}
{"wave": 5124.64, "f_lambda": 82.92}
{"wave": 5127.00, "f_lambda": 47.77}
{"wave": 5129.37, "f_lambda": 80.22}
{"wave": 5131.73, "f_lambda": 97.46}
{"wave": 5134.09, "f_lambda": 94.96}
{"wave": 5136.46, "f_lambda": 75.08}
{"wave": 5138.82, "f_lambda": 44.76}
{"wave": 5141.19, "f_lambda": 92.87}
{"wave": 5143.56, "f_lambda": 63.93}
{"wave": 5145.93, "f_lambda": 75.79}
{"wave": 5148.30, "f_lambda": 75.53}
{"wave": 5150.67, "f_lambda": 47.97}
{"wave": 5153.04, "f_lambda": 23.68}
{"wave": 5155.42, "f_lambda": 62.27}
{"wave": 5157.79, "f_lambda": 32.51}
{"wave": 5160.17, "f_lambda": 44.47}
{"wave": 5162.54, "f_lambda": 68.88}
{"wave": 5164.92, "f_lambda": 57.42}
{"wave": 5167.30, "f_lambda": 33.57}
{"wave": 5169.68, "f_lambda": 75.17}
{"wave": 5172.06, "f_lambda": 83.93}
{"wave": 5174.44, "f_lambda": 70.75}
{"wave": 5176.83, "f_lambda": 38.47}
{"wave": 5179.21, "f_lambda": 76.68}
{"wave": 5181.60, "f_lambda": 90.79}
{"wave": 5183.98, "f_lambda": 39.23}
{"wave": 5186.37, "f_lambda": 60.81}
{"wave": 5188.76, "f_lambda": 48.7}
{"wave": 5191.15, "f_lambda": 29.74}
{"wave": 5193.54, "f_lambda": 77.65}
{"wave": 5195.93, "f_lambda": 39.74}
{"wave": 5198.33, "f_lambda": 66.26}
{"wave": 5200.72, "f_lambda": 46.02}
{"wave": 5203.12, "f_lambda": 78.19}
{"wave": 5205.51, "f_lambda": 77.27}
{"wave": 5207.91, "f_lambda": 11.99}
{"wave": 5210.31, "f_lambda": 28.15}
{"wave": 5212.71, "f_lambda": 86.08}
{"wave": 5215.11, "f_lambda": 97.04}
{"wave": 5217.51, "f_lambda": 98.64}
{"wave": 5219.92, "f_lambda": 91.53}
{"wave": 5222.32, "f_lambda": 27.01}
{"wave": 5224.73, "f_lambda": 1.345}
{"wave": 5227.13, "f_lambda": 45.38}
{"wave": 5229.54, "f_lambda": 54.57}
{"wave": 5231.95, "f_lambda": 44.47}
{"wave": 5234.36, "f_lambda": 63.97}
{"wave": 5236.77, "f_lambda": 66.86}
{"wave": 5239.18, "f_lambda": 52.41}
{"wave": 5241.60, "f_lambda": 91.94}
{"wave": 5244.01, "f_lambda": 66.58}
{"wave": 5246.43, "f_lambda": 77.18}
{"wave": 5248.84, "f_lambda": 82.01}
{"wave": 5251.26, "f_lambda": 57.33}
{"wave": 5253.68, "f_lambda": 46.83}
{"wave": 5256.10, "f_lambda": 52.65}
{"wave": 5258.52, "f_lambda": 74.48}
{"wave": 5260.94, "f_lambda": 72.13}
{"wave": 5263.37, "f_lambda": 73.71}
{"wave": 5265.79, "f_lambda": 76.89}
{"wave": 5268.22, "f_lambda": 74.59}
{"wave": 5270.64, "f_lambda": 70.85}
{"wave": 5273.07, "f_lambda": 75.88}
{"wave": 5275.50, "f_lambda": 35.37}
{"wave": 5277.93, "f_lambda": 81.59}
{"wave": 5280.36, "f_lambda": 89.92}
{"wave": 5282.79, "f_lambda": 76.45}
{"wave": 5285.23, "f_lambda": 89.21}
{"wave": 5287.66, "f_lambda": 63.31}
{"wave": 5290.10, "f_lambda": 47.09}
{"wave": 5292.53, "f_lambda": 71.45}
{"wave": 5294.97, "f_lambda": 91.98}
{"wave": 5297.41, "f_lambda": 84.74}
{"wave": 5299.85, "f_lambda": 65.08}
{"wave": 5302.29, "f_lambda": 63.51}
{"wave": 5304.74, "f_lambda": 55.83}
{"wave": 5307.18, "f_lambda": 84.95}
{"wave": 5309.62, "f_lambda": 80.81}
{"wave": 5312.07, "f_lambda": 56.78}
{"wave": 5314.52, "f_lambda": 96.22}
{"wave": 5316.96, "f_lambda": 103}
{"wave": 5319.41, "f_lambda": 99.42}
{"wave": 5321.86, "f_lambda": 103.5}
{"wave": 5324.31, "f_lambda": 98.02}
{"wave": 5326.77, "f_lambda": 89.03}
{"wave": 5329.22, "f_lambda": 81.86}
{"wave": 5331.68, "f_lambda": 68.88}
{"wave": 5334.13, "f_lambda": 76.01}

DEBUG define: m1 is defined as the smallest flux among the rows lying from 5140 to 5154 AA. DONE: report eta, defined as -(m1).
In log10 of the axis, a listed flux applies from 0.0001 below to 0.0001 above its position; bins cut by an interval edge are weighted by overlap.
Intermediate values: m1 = 23.68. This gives -24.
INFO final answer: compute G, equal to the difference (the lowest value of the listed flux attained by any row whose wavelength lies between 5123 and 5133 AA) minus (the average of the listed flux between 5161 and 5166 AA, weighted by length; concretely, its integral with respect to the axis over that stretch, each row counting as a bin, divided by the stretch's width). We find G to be -14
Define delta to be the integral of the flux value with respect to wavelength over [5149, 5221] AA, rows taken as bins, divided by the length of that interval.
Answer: 60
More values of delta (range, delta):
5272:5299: 73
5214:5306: 67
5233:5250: 71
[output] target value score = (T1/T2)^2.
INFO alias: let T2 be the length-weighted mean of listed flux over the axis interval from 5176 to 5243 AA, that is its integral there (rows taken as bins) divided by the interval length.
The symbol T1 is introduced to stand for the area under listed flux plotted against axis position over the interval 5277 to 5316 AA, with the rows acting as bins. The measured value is 2515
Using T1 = 2928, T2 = 58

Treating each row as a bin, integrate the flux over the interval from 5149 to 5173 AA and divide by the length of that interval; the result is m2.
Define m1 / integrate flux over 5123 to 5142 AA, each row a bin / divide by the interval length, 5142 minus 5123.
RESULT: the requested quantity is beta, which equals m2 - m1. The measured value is -23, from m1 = 77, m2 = 53.1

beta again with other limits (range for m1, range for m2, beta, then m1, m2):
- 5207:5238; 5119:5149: 19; 56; 74.5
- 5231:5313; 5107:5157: -11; 70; 58.5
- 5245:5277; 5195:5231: -10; 67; 56.6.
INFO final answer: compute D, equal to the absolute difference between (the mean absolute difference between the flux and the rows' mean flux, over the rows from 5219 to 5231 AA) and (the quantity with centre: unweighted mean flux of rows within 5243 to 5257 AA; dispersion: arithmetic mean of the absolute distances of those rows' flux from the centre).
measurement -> 12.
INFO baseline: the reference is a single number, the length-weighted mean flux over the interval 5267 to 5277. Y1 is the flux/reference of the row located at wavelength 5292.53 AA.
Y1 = 1.1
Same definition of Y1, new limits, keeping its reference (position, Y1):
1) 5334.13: 1.2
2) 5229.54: 0.8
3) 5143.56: 1.0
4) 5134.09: 1.5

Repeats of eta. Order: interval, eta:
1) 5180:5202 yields -30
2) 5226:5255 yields -44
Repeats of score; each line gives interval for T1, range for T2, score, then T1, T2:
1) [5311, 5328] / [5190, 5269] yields 655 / 1574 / 62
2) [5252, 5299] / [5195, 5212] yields 4287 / 3329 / 51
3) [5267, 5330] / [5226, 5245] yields 6555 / 4920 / 61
